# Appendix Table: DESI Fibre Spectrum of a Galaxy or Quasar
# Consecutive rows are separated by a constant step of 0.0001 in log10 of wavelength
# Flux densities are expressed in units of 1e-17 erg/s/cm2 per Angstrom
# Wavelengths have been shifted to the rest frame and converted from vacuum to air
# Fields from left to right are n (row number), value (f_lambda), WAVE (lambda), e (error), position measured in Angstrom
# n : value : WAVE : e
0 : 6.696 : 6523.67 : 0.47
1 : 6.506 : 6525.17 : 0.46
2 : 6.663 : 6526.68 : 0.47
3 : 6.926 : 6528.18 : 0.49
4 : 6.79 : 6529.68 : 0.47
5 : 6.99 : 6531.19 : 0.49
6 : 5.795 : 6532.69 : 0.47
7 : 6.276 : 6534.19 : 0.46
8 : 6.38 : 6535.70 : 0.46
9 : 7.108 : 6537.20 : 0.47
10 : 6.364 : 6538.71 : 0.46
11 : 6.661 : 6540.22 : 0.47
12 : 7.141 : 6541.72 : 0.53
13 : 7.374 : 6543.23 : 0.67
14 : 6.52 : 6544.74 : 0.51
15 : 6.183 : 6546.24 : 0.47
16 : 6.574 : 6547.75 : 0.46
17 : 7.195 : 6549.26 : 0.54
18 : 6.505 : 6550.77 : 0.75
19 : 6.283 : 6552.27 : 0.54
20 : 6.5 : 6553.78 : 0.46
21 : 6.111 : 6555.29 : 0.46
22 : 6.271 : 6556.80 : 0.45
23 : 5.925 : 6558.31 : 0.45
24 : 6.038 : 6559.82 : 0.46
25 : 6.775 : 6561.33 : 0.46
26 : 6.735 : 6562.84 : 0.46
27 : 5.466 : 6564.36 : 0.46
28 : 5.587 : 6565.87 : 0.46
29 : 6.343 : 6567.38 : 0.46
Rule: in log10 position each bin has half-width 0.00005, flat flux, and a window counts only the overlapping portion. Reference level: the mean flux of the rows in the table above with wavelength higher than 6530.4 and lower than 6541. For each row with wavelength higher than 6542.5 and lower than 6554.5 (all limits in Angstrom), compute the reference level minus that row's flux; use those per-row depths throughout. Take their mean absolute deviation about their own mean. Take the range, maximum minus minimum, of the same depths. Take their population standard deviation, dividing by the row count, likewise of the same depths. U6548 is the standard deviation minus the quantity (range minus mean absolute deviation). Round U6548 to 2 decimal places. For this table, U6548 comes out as -0.48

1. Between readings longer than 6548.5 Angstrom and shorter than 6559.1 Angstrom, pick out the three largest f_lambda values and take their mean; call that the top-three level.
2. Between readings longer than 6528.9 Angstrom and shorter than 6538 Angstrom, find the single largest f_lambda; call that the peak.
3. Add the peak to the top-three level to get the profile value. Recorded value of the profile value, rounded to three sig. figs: 13.8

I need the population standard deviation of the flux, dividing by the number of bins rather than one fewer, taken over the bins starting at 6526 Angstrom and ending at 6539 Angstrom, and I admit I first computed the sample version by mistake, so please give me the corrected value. 0.396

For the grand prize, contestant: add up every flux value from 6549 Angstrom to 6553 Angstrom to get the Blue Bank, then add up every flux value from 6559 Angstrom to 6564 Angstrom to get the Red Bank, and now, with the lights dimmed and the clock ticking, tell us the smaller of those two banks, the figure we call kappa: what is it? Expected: 19.5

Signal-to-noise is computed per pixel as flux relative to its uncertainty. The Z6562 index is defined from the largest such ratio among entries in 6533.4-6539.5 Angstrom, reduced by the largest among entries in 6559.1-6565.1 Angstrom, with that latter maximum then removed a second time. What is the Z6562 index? -14.3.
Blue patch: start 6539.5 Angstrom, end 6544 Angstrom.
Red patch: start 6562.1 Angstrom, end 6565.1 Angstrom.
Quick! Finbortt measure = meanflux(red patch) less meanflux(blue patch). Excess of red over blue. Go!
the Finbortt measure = -1.0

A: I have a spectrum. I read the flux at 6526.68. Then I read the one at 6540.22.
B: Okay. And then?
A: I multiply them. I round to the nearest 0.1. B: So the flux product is 44.4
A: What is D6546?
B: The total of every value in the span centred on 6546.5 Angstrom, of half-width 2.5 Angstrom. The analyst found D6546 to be 19.3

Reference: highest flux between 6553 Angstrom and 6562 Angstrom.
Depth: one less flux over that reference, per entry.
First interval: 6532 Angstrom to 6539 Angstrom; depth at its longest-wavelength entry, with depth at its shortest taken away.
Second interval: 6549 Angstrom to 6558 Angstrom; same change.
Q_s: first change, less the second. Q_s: -0.22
